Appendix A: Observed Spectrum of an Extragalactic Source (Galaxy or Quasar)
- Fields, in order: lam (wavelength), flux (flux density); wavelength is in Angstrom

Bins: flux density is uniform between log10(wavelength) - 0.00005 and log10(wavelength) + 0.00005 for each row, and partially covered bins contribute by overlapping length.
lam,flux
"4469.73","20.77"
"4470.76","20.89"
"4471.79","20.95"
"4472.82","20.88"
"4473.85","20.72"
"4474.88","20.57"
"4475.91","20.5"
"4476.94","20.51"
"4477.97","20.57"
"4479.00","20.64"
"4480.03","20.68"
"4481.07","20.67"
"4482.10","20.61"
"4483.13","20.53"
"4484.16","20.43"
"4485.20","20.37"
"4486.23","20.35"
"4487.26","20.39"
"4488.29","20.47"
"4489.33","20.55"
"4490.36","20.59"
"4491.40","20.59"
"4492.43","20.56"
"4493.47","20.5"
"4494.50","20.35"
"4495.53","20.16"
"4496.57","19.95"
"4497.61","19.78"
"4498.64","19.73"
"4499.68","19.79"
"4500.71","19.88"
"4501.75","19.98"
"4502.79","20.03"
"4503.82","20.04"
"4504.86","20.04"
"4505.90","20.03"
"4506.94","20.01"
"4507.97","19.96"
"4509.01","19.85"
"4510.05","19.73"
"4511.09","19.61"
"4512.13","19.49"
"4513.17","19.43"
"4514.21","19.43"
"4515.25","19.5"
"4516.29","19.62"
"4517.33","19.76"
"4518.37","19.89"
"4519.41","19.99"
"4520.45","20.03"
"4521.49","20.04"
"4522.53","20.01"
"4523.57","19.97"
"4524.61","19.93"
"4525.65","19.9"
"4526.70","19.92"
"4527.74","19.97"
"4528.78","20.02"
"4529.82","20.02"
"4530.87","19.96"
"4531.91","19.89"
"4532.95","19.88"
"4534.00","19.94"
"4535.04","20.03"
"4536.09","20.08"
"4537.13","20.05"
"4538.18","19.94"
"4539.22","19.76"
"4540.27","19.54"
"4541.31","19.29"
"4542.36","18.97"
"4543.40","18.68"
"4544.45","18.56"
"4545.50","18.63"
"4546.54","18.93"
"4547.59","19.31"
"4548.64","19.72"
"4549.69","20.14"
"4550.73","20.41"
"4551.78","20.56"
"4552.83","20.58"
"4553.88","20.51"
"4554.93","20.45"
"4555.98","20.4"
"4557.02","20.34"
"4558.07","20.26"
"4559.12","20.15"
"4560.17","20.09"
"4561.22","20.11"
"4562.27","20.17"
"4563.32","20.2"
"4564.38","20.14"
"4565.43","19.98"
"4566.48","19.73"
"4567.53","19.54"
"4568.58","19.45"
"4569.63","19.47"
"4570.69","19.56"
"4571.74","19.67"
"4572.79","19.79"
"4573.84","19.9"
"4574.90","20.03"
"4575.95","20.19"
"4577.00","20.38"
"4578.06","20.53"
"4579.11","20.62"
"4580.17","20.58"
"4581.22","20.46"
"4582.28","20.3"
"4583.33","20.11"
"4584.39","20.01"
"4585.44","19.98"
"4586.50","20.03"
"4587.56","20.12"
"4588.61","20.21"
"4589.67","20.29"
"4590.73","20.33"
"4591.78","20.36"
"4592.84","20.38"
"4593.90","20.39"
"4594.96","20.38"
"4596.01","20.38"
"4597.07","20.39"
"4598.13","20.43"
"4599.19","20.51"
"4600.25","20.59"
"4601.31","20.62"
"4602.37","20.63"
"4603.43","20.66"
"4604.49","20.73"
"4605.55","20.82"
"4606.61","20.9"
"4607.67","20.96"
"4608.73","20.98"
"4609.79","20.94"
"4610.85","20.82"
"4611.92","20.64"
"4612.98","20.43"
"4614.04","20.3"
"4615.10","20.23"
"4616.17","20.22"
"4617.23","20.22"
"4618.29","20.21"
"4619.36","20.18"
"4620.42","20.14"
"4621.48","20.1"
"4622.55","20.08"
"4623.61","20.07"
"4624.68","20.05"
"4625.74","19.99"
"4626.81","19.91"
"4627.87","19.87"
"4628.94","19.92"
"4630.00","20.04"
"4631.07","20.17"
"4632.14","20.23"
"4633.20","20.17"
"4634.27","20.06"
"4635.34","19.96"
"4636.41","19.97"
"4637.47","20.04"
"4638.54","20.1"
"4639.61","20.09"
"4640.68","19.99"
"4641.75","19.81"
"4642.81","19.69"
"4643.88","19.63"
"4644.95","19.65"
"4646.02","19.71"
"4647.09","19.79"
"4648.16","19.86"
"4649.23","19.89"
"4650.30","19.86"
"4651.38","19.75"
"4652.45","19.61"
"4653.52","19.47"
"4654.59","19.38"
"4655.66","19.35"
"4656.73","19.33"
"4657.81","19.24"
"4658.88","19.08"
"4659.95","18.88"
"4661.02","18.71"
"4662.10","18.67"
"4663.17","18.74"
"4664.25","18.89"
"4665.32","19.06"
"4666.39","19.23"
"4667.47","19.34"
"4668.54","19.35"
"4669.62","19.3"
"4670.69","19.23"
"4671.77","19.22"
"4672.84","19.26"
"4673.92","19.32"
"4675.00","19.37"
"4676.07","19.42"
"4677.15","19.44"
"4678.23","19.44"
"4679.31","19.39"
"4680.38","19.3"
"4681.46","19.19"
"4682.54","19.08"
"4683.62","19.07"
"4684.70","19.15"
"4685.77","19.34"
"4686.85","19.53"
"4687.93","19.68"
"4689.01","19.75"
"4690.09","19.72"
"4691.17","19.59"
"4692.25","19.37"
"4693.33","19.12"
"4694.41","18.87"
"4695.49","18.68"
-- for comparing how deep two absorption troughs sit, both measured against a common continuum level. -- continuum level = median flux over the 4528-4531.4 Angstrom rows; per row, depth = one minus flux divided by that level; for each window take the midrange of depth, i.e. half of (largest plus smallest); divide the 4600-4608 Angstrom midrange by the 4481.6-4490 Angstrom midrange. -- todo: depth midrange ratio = 1.6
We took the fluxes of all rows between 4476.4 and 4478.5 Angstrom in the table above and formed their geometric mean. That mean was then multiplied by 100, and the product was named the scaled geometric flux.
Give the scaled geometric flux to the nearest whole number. 2054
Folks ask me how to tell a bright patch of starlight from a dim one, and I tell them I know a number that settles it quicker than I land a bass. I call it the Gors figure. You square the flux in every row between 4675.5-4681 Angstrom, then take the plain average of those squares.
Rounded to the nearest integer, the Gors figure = 376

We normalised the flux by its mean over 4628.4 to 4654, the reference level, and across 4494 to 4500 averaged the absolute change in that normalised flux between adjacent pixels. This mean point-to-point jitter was 0.0068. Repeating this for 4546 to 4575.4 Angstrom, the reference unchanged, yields 0.0067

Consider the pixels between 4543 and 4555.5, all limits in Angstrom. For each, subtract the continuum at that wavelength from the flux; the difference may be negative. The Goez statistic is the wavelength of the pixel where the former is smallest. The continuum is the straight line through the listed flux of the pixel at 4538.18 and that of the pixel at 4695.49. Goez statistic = 4544.45 Angstrom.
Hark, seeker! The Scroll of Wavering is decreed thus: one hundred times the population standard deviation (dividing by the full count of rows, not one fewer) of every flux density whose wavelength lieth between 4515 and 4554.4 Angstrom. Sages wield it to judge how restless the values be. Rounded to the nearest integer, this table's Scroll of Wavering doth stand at 49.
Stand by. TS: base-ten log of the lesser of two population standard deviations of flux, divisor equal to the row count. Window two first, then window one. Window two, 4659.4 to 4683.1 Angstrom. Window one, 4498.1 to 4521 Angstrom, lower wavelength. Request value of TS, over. -0.679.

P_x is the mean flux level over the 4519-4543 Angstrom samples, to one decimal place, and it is 19.9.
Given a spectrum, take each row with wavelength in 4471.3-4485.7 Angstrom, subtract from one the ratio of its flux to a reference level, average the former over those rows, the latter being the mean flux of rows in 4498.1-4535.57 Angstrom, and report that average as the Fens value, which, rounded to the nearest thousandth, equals -0.038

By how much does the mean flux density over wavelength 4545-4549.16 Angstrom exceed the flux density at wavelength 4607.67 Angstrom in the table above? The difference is -1.8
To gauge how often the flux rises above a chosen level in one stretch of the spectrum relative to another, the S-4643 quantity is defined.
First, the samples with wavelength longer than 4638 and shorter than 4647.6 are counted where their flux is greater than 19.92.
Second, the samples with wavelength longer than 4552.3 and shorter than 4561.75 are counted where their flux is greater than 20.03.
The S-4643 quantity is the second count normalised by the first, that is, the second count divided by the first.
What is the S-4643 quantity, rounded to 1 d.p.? 3.0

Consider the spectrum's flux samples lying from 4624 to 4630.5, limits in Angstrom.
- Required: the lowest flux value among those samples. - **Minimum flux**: 19.87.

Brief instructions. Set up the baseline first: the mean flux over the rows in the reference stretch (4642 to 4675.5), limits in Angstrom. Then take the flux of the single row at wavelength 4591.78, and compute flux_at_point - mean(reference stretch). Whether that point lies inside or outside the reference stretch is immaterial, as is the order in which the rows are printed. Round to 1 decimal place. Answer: 1.0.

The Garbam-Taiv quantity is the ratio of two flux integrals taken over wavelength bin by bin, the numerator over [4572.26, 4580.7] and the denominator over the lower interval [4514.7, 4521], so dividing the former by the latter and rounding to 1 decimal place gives 1.4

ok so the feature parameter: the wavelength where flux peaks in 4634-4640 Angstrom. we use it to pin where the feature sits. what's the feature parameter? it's 4638.54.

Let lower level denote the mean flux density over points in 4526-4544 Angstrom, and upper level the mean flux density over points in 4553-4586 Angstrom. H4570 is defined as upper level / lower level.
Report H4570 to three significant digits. 1.02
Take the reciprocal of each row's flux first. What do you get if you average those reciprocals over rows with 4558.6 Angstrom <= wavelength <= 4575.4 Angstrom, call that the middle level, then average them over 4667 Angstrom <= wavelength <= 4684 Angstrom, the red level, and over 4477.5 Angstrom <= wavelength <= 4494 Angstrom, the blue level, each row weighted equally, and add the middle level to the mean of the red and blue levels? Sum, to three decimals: 0.101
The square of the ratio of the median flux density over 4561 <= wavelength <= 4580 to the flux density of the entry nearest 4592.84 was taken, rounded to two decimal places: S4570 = 0.96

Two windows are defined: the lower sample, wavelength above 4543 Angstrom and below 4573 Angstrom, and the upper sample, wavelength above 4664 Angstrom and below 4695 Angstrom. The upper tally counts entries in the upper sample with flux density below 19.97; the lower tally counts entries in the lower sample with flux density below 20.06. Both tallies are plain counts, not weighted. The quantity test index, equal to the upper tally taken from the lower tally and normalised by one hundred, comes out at -0.15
